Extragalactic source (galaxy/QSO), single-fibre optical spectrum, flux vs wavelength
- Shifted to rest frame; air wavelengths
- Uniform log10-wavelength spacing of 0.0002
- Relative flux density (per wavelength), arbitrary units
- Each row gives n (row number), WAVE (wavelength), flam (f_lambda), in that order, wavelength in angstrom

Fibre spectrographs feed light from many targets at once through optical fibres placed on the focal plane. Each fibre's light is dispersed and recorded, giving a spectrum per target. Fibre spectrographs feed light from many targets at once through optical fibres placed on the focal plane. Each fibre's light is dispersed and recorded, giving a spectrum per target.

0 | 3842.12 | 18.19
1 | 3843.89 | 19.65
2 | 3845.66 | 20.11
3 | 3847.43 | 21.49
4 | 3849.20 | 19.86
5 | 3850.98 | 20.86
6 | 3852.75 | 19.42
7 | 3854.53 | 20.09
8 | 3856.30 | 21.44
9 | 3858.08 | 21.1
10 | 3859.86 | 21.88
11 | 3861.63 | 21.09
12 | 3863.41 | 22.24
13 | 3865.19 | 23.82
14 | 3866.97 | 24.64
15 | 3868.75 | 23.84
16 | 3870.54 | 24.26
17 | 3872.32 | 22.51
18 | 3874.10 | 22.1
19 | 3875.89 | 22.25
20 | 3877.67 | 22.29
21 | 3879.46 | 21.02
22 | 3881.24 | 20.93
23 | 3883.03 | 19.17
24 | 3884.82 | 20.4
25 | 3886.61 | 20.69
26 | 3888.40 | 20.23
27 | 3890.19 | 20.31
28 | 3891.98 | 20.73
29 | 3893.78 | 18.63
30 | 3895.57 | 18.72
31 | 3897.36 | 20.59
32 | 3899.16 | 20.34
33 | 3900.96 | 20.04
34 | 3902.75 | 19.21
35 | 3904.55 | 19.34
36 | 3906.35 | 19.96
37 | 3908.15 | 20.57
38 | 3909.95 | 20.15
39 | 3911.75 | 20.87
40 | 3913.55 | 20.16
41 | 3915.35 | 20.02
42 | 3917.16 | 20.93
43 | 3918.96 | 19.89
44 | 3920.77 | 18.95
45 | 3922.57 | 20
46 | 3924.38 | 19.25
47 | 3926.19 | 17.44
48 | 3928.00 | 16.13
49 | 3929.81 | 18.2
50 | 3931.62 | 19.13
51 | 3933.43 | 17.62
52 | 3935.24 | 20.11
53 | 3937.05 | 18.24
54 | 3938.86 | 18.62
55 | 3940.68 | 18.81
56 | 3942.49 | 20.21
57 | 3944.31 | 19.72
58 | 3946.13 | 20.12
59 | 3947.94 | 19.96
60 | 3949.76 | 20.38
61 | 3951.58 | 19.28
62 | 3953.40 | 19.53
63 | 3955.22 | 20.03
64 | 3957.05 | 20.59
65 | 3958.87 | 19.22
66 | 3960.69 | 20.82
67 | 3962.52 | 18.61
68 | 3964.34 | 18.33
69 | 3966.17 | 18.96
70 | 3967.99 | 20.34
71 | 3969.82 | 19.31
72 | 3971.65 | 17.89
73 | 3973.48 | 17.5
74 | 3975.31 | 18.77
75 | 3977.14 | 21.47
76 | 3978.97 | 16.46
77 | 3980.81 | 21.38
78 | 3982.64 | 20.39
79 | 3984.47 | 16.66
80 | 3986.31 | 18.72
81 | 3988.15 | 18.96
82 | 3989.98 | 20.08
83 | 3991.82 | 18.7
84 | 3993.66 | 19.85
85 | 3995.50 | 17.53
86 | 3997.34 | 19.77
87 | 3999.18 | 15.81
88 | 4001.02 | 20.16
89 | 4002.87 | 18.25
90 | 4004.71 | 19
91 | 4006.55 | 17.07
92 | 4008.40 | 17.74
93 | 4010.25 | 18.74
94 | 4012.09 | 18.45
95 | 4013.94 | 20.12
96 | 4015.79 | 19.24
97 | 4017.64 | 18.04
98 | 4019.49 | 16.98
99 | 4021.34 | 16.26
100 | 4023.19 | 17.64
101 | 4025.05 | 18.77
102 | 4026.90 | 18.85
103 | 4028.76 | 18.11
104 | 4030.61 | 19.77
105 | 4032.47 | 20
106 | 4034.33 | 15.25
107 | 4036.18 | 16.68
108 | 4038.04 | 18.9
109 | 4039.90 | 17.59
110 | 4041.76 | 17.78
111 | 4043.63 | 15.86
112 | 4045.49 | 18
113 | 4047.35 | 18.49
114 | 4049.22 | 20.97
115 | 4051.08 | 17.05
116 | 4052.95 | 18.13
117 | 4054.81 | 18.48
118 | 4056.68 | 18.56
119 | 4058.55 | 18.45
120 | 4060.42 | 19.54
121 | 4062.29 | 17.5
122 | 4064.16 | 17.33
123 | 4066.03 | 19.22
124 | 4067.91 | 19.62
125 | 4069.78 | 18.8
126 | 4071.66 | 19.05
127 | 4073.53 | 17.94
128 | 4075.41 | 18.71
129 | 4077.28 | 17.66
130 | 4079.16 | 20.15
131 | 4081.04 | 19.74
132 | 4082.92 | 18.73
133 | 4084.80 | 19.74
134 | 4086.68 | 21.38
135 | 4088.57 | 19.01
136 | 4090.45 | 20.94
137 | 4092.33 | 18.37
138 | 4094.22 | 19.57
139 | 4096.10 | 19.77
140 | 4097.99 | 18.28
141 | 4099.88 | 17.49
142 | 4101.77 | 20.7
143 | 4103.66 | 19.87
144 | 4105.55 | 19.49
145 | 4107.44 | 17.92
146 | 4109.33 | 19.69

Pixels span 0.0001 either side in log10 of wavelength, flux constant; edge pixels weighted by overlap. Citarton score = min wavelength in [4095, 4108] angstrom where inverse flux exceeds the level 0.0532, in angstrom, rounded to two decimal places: 4097.99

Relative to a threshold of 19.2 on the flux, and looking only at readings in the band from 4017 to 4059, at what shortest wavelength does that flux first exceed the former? 4030.61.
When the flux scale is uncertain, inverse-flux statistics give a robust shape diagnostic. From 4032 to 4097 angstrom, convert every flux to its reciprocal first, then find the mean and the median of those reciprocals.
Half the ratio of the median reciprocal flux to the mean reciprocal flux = 0.496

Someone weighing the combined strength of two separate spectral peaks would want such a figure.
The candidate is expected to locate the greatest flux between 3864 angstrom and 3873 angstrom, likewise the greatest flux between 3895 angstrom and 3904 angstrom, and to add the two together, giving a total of 45.2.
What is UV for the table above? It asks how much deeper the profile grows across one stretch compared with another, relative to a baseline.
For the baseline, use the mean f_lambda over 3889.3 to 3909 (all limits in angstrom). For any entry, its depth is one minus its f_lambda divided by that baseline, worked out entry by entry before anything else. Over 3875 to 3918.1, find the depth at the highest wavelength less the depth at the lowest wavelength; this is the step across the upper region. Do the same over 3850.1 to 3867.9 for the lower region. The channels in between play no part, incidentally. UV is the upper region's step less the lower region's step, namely 0.26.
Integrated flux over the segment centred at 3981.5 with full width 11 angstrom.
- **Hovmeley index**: 211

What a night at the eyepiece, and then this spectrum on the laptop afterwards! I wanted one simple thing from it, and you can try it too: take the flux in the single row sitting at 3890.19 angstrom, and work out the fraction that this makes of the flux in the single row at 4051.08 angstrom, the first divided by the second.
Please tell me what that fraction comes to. 1.19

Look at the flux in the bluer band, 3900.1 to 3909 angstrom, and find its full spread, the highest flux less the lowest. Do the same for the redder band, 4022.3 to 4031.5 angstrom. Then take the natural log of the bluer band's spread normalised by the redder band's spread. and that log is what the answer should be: -0.45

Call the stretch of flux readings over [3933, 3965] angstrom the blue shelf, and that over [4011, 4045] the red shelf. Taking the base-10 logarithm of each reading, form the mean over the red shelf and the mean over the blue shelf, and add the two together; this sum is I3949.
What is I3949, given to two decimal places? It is 2.54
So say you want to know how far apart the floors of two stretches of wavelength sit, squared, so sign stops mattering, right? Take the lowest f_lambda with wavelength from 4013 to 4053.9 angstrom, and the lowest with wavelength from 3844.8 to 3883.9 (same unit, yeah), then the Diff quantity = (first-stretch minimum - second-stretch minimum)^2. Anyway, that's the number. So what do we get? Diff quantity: 15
